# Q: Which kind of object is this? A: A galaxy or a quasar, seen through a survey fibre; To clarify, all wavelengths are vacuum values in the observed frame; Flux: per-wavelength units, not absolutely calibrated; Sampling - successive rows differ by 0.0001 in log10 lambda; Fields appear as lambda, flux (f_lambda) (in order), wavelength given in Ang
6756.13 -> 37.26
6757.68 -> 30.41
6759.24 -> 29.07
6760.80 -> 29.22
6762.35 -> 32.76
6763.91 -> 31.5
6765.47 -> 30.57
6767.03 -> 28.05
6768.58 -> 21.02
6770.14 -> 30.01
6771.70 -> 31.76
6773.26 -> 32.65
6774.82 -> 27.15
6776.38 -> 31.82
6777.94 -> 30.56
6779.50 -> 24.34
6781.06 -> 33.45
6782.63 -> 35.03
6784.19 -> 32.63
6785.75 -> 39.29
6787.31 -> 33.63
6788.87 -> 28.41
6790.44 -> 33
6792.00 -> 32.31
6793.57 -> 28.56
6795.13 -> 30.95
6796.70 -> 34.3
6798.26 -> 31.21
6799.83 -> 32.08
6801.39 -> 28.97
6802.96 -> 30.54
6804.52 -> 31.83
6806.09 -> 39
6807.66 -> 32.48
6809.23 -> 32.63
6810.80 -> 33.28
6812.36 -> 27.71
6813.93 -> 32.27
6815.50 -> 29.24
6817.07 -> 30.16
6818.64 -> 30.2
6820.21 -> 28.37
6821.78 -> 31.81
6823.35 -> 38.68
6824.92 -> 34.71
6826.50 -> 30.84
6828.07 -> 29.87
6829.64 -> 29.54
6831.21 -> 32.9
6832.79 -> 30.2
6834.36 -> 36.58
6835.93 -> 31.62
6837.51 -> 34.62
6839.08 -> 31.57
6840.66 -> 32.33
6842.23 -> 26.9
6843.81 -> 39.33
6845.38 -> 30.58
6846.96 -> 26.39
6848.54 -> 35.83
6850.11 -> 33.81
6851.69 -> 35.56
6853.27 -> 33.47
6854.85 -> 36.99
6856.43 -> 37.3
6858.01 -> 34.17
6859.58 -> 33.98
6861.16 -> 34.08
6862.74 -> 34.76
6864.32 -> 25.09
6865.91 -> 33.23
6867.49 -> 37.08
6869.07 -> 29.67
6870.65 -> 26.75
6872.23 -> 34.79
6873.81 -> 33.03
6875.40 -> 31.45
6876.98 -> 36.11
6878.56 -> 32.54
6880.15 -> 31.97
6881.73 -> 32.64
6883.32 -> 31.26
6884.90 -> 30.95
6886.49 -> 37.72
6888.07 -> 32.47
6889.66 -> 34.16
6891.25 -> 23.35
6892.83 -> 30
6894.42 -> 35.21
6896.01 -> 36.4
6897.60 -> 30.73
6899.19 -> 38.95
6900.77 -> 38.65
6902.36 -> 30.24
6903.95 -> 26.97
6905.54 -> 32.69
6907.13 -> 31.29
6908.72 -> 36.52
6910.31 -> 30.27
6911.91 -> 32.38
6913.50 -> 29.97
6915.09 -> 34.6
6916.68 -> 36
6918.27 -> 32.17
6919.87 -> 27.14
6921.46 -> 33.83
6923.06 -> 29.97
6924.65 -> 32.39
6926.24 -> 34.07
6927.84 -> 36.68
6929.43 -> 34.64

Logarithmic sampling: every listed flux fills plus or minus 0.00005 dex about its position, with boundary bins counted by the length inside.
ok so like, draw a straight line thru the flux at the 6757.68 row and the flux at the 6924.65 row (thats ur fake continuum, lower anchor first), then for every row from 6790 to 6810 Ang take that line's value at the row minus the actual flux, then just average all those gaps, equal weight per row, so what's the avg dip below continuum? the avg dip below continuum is -1.2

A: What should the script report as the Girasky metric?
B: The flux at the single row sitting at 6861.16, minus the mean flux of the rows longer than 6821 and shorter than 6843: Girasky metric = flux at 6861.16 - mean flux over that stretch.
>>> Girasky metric 1.8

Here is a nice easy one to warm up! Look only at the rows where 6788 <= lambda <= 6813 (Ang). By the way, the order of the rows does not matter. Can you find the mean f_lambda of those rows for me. 31.7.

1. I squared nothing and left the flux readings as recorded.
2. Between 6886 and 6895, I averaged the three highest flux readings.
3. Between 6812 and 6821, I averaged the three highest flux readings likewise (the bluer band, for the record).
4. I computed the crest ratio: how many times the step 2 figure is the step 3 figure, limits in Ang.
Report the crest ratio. 1.16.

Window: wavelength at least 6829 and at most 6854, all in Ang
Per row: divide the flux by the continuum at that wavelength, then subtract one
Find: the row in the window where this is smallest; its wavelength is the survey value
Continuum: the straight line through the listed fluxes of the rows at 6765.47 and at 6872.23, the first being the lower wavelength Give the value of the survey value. 6846.96 Ang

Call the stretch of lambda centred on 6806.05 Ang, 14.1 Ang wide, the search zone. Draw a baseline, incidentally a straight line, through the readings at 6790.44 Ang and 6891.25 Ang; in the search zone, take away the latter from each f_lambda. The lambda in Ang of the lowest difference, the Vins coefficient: 6812.36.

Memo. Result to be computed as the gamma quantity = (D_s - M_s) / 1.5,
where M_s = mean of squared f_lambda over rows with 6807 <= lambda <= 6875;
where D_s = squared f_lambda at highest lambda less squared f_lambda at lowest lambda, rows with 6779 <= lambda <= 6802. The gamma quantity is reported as -544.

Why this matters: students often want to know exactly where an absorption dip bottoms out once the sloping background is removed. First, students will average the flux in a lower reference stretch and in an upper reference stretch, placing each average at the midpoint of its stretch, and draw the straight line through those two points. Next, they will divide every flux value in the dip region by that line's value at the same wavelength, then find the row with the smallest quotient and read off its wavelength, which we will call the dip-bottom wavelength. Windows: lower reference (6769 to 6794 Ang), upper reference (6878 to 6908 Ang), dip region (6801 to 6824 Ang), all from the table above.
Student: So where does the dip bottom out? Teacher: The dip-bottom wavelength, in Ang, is 6812.36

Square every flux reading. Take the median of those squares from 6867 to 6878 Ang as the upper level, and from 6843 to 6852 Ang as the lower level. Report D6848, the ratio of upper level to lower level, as 0.91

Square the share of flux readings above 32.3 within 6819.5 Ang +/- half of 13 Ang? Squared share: 0.06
